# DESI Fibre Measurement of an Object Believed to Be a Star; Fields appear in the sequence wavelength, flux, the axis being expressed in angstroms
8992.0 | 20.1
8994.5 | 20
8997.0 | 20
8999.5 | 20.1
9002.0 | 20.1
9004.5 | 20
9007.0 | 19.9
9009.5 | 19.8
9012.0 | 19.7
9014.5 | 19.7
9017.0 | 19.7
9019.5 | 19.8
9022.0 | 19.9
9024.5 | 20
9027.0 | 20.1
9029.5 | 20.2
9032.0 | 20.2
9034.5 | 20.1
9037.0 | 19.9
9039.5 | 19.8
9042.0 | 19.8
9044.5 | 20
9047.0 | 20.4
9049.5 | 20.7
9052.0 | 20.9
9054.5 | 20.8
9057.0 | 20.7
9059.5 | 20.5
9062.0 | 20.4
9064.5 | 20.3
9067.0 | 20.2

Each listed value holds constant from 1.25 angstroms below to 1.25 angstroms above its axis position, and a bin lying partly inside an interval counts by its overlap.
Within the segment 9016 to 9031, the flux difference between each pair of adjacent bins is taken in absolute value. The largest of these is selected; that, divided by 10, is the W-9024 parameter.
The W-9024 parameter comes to 0.010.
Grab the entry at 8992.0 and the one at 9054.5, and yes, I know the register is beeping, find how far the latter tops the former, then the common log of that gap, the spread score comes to -0.15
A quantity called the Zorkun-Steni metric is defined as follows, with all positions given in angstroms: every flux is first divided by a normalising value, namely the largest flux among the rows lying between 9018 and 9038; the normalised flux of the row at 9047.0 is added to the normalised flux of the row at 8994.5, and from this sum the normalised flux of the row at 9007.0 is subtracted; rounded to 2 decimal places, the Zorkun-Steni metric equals 1.01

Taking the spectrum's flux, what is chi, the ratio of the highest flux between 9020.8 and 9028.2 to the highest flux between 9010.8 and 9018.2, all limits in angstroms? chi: 1.02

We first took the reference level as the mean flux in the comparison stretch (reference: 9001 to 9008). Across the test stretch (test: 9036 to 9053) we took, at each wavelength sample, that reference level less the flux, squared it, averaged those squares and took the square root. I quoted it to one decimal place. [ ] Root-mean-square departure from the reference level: 0.5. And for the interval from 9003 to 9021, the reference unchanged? 0.2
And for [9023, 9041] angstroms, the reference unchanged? 0.1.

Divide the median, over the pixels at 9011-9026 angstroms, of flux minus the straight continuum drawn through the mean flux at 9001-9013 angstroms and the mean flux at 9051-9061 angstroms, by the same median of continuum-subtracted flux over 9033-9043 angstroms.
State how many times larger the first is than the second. 0.5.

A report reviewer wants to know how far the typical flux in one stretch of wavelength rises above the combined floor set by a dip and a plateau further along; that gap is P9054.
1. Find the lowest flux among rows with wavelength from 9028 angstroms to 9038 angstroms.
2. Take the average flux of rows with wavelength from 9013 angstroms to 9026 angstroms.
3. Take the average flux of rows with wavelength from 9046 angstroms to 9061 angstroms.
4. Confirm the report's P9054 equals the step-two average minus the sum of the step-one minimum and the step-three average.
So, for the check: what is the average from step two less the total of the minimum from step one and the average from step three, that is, -20.7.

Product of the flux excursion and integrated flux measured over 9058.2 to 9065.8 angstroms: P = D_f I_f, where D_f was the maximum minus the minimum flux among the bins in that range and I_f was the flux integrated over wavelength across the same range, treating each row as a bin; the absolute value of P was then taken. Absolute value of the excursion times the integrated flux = 31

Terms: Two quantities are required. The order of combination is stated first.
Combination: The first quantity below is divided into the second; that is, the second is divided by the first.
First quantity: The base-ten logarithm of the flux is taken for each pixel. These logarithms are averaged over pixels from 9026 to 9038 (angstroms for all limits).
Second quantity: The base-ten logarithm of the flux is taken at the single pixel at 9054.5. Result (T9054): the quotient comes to 1.01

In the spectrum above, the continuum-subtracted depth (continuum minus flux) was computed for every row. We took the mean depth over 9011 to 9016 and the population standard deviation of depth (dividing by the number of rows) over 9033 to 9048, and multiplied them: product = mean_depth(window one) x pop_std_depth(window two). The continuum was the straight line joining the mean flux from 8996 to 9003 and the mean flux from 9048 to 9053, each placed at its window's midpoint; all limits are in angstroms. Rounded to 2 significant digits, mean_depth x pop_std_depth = 0.11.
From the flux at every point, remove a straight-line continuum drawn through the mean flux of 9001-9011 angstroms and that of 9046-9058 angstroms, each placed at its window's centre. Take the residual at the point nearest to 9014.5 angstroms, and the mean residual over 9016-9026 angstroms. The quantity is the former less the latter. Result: -0.05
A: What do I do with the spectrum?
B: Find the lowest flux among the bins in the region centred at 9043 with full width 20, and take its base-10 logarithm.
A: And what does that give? 1.30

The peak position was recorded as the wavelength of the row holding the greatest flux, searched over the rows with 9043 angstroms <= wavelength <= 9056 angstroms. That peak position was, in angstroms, 9052.0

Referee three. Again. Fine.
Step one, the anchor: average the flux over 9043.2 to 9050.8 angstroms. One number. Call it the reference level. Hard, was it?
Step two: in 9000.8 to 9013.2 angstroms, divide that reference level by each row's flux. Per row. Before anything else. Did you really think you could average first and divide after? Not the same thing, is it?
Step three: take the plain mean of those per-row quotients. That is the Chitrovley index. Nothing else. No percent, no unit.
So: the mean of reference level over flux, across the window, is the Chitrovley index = 1.02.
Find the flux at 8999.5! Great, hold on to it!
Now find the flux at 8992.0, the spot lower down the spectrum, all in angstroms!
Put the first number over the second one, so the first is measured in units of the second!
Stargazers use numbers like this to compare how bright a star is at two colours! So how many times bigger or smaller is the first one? 1.00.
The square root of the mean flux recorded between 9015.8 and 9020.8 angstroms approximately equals 4.44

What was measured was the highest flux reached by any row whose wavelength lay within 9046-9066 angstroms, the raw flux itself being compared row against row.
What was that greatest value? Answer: 20.9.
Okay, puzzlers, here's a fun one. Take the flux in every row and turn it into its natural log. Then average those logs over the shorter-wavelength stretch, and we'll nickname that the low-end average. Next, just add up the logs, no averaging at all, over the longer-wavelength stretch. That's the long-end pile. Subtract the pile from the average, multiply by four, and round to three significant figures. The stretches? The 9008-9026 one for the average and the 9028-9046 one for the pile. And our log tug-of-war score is -71.9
